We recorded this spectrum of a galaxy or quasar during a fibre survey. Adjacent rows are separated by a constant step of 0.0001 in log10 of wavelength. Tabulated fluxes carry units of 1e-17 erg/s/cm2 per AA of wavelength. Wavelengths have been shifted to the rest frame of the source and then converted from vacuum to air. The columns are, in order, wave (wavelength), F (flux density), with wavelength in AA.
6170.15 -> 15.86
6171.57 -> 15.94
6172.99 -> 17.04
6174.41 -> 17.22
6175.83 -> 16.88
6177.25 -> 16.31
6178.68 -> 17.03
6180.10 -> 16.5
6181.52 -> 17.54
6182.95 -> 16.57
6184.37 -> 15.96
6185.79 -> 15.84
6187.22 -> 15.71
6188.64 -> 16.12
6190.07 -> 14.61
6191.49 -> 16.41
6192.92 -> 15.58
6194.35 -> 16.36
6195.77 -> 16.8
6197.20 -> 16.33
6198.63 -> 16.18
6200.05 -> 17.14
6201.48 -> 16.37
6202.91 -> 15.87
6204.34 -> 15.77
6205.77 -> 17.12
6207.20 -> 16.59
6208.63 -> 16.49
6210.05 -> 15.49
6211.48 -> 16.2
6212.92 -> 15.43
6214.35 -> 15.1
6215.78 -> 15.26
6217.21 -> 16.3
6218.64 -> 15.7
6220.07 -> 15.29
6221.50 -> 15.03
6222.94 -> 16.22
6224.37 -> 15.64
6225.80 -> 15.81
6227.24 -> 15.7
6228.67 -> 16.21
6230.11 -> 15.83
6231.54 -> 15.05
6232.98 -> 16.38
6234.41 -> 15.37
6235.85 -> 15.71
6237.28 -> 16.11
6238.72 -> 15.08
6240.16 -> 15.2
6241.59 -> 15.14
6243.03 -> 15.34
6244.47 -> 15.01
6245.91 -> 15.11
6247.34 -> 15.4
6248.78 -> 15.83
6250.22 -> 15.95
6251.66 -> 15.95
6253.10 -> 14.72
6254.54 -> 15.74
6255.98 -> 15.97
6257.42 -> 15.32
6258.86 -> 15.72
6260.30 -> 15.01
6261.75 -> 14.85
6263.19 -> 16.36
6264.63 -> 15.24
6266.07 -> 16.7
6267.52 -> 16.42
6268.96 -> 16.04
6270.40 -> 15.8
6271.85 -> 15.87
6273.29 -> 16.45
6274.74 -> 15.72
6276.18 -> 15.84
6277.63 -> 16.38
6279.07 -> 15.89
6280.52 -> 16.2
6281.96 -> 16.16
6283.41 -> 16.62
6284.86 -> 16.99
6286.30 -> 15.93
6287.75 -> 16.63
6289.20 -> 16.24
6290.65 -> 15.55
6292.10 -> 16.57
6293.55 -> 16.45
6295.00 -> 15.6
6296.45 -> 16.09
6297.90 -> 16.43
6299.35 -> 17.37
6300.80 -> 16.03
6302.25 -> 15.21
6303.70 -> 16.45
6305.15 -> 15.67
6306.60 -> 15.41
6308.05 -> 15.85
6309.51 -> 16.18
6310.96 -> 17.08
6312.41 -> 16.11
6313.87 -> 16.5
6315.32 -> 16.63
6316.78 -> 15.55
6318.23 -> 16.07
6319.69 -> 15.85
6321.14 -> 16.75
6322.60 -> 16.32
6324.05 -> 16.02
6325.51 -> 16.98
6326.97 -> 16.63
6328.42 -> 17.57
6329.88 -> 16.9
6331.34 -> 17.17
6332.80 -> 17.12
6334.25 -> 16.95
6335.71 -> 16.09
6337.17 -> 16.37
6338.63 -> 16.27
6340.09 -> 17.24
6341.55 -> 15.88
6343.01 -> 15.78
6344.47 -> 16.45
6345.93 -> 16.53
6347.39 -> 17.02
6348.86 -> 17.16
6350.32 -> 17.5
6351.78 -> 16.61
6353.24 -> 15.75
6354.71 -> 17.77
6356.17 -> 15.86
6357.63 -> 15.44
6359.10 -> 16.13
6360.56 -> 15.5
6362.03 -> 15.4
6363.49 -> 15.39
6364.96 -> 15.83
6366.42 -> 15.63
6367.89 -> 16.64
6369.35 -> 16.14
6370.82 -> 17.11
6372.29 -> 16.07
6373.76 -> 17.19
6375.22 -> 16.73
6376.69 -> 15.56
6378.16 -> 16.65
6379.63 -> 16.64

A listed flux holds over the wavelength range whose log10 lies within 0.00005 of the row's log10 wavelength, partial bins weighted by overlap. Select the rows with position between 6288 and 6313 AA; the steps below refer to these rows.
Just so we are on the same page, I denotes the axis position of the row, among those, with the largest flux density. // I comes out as 6299.35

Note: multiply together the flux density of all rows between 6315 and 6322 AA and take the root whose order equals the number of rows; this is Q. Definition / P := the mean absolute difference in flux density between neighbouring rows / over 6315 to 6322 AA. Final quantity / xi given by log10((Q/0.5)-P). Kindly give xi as 1.50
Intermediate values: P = 0.68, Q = 16.2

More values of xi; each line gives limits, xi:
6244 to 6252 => 1.49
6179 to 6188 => 1.51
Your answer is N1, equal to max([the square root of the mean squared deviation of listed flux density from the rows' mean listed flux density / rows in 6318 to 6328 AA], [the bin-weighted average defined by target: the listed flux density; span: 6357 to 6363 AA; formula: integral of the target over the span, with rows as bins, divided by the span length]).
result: 15.6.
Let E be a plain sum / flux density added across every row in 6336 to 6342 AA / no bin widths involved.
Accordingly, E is 66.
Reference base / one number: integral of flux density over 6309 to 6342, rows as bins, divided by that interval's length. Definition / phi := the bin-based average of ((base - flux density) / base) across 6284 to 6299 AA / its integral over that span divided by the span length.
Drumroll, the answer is 0.016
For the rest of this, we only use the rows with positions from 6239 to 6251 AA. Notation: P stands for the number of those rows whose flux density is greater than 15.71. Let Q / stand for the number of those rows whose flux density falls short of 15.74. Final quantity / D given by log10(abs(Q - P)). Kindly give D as 0.60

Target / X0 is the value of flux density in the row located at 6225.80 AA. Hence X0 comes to 15.81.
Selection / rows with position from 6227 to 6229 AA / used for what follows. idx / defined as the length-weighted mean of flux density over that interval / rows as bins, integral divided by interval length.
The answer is 16.0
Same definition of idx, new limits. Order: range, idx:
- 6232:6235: 15.8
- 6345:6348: 16.8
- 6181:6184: 16.9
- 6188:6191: 15.4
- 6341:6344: 15.9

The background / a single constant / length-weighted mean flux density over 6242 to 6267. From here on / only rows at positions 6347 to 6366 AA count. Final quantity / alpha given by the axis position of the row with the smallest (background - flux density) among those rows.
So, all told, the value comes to 6354.71 AA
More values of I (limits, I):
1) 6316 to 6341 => 6328.42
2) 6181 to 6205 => 6181.52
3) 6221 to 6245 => 6232.98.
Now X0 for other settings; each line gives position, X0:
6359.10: 16.13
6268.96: 16.04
